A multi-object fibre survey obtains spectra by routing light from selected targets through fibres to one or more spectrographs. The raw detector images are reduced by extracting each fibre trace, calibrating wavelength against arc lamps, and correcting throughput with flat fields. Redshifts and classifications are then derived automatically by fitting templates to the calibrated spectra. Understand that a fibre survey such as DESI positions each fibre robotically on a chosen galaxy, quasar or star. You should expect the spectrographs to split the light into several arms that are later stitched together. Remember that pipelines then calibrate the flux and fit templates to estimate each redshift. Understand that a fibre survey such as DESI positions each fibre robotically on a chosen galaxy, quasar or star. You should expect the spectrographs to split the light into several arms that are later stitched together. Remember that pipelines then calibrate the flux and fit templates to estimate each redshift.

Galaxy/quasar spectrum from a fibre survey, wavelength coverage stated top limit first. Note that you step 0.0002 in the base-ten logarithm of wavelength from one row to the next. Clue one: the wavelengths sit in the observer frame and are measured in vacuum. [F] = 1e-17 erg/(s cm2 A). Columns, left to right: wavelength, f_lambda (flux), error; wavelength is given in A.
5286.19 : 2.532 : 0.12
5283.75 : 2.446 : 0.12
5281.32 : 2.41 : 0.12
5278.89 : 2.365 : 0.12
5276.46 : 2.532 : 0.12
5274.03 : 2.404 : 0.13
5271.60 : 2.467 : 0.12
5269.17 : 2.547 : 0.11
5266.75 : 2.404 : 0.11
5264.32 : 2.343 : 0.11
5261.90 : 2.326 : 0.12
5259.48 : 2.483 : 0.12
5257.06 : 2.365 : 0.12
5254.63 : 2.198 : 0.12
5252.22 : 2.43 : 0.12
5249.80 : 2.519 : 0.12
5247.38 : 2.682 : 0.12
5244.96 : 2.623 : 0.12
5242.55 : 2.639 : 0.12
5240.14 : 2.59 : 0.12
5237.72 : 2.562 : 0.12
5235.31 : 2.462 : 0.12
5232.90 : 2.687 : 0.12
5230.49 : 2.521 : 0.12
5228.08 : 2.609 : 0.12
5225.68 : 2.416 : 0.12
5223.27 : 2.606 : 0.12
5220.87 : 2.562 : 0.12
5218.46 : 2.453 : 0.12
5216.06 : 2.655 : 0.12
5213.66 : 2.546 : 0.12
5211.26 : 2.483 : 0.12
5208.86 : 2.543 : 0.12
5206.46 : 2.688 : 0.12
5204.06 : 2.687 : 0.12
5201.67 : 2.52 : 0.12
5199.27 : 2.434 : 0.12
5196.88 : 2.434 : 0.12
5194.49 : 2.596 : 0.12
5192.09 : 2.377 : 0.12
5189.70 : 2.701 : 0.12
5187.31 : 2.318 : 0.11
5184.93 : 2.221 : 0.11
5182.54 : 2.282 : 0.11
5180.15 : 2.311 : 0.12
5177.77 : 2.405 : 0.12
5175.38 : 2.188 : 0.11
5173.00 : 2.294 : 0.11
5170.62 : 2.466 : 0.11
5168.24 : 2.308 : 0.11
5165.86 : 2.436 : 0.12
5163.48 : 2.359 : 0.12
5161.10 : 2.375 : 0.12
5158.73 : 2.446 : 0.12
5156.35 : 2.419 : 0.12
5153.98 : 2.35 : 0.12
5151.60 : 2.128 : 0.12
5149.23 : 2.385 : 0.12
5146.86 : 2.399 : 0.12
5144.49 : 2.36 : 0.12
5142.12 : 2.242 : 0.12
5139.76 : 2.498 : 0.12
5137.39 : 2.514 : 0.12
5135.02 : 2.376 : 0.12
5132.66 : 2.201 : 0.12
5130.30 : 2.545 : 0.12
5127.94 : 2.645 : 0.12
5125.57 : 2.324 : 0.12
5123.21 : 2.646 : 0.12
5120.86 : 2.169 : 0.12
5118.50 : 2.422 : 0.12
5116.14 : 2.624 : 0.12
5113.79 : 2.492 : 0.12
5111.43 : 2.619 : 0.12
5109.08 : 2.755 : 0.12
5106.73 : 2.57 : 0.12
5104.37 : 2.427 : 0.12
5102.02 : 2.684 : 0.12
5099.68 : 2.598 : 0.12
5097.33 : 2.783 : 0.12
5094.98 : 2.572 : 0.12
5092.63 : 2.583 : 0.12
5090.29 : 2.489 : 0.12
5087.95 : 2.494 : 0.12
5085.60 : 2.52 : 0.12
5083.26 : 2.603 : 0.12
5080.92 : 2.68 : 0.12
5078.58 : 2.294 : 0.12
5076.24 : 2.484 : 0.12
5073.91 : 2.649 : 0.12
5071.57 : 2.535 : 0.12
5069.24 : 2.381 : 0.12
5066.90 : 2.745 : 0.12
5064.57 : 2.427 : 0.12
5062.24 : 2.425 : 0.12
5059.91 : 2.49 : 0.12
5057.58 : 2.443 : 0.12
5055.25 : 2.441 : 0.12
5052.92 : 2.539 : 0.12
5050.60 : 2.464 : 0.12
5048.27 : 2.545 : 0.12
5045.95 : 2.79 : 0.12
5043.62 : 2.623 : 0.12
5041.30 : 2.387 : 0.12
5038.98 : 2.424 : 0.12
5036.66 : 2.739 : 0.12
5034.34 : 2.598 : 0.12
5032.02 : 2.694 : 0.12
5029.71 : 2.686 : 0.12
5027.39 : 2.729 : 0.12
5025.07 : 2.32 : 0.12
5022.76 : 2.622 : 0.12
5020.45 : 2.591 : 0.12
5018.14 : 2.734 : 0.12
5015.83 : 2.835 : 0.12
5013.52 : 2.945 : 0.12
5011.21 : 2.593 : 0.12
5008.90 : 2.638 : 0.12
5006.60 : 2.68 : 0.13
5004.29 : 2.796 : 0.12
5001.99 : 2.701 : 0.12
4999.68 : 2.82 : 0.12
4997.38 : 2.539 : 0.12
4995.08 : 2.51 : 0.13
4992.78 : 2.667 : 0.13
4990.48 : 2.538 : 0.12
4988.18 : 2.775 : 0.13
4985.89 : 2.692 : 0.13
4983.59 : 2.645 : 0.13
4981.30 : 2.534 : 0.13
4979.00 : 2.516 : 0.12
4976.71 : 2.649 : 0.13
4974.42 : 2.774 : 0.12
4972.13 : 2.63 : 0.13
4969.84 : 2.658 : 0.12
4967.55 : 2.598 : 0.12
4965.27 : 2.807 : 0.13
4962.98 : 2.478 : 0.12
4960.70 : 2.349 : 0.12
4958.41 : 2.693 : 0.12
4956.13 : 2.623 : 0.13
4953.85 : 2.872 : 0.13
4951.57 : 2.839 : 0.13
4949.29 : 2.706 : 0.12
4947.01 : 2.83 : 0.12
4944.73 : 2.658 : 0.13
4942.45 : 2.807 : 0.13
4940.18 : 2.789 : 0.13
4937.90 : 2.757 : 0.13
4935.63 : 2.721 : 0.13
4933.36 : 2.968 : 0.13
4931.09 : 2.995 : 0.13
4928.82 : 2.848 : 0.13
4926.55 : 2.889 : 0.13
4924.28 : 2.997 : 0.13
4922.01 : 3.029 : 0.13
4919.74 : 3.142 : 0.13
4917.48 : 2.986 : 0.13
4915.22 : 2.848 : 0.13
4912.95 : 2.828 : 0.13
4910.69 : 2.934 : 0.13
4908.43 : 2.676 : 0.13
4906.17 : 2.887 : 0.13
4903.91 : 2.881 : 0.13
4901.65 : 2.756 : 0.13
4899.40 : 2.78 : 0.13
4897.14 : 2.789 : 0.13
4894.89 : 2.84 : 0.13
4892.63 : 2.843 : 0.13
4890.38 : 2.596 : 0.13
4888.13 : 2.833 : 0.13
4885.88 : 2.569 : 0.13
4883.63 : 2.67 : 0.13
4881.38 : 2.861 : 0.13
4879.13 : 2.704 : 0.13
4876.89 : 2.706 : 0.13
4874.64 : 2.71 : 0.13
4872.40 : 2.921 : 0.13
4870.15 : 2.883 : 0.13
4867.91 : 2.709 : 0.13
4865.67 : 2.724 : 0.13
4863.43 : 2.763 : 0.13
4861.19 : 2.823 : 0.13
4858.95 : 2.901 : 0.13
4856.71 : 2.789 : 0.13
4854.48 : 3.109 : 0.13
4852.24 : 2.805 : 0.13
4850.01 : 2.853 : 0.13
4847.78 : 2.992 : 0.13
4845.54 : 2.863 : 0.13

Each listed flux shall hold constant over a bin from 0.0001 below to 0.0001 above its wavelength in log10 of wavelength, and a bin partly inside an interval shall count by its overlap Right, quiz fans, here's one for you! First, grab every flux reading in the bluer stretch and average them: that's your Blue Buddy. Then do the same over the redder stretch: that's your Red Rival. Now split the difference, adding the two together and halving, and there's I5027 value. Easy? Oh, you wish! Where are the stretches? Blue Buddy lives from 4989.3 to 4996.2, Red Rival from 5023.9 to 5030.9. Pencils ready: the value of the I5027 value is 2.58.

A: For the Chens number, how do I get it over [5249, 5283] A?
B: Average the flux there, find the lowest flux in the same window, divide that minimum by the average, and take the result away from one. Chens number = 0.089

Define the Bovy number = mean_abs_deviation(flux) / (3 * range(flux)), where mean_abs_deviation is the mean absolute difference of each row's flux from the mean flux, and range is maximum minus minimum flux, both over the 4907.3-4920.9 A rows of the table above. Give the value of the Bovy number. 0.085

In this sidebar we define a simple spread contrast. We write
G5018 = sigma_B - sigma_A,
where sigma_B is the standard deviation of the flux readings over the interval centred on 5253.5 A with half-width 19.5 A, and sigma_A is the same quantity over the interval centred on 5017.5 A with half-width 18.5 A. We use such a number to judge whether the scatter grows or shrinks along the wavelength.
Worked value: -0.008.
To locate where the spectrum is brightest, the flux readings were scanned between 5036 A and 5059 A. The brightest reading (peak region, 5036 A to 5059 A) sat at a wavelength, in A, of 5045.95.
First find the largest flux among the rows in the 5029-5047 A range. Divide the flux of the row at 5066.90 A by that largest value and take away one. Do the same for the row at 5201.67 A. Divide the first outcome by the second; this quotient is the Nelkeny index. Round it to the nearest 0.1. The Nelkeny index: 0.2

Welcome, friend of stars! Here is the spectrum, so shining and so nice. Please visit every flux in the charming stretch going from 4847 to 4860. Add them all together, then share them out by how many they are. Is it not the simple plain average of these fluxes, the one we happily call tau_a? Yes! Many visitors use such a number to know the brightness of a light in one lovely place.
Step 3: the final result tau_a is 2.91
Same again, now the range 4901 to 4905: 2.82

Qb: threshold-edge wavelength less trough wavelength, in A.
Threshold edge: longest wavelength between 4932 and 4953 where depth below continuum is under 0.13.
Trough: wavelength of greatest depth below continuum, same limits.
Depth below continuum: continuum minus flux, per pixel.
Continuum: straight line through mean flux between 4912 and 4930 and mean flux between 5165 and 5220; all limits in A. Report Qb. 6.8 A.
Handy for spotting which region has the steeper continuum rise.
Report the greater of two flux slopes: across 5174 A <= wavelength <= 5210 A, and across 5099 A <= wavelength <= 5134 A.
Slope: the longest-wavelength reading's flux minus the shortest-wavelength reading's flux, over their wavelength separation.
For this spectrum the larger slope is 0.0106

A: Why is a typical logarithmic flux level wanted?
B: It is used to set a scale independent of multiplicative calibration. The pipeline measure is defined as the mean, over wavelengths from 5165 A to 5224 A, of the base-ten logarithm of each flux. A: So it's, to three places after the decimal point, 0.390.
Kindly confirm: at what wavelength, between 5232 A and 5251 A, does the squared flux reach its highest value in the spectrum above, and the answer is 5232.90 A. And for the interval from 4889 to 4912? 4910.69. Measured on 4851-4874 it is 4854.48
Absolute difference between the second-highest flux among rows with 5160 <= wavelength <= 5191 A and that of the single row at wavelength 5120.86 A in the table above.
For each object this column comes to 0.30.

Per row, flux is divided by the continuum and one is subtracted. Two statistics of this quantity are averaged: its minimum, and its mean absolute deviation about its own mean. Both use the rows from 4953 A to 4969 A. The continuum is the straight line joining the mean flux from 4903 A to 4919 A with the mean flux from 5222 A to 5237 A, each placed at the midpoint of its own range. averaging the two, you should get -0.06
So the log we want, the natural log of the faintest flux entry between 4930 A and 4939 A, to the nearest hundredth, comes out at 1.00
